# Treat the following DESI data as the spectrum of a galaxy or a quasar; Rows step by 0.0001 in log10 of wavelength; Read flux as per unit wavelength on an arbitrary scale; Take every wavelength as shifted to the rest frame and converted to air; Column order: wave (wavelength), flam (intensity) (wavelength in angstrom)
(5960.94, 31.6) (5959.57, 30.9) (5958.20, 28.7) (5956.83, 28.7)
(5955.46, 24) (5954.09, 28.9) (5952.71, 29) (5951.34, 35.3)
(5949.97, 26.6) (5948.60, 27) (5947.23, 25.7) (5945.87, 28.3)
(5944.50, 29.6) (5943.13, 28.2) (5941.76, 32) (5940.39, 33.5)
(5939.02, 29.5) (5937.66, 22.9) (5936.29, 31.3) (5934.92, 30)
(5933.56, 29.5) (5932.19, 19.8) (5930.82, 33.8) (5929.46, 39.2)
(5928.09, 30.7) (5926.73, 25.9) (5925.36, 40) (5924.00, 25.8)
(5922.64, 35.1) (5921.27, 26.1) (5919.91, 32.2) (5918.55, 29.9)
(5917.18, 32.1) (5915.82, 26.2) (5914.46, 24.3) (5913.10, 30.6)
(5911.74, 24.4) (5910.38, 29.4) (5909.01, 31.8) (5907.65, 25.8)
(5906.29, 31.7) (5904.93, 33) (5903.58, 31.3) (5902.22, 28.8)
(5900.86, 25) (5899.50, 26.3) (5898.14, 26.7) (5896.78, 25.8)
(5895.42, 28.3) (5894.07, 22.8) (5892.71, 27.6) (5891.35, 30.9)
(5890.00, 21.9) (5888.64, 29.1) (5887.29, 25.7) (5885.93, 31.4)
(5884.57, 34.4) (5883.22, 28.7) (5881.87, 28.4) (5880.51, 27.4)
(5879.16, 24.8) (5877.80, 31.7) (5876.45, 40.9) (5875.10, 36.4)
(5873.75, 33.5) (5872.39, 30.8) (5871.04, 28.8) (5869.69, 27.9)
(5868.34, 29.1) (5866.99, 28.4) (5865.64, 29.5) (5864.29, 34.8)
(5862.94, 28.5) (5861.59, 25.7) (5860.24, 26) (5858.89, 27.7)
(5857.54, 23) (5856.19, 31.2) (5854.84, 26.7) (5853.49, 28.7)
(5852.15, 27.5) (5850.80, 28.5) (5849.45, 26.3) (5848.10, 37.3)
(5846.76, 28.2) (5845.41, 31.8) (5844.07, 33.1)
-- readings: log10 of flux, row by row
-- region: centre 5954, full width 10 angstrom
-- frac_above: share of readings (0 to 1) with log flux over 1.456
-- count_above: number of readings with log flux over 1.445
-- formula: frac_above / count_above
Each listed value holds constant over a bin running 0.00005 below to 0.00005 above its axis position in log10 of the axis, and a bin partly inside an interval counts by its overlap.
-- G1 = 0.143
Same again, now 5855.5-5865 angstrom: 0.095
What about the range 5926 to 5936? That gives 0.143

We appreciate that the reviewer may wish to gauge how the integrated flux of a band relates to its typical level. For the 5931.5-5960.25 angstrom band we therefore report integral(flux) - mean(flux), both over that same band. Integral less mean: 792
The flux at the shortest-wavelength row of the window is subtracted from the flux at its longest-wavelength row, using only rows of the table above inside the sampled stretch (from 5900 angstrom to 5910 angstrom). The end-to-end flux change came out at 6.8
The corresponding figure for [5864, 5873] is -4.0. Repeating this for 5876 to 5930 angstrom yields -1.7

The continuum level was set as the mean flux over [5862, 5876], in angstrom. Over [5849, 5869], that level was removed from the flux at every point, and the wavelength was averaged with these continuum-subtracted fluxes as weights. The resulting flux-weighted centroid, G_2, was 5857.2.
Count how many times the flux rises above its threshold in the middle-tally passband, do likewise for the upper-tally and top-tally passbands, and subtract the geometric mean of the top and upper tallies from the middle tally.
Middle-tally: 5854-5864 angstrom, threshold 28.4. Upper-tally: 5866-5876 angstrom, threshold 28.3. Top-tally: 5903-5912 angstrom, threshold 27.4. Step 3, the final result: -3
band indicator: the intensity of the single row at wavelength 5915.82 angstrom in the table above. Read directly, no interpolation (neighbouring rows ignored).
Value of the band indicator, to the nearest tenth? 26.2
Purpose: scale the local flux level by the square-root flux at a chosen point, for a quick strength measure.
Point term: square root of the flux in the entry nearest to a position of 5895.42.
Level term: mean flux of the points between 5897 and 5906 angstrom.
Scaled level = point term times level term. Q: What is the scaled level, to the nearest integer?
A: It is 152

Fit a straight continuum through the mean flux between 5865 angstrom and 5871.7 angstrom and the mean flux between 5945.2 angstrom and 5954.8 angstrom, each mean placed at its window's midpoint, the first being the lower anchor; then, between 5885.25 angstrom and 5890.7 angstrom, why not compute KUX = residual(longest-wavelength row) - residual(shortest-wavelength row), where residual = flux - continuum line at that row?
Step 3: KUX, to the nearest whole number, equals -9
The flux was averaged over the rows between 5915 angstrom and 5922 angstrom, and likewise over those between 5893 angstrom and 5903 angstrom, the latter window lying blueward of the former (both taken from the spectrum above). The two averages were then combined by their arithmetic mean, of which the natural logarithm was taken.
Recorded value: 3.32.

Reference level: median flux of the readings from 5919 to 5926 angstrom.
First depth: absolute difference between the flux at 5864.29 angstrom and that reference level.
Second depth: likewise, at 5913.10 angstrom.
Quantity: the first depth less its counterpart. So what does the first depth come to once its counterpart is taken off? 1.0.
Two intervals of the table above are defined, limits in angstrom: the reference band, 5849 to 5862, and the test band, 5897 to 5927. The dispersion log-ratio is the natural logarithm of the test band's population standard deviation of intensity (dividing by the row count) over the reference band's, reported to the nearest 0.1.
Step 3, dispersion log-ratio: 0.6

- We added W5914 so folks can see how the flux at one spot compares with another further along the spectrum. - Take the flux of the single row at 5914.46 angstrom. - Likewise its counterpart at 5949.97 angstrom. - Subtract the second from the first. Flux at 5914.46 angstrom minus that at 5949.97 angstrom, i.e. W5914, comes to -2.3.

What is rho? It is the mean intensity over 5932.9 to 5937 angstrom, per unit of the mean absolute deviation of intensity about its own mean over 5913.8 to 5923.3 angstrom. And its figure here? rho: 9.1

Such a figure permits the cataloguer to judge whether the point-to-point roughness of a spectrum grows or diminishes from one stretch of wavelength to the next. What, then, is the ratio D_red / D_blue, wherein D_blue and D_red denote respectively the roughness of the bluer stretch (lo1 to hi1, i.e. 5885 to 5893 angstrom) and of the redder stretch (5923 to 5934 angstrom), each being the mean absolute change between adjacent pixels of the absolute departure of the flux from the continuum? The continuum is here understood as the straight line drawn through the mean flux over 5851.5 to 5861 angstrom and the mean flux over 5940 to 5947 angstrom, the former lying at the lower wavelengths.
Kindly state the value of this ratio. 2.4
